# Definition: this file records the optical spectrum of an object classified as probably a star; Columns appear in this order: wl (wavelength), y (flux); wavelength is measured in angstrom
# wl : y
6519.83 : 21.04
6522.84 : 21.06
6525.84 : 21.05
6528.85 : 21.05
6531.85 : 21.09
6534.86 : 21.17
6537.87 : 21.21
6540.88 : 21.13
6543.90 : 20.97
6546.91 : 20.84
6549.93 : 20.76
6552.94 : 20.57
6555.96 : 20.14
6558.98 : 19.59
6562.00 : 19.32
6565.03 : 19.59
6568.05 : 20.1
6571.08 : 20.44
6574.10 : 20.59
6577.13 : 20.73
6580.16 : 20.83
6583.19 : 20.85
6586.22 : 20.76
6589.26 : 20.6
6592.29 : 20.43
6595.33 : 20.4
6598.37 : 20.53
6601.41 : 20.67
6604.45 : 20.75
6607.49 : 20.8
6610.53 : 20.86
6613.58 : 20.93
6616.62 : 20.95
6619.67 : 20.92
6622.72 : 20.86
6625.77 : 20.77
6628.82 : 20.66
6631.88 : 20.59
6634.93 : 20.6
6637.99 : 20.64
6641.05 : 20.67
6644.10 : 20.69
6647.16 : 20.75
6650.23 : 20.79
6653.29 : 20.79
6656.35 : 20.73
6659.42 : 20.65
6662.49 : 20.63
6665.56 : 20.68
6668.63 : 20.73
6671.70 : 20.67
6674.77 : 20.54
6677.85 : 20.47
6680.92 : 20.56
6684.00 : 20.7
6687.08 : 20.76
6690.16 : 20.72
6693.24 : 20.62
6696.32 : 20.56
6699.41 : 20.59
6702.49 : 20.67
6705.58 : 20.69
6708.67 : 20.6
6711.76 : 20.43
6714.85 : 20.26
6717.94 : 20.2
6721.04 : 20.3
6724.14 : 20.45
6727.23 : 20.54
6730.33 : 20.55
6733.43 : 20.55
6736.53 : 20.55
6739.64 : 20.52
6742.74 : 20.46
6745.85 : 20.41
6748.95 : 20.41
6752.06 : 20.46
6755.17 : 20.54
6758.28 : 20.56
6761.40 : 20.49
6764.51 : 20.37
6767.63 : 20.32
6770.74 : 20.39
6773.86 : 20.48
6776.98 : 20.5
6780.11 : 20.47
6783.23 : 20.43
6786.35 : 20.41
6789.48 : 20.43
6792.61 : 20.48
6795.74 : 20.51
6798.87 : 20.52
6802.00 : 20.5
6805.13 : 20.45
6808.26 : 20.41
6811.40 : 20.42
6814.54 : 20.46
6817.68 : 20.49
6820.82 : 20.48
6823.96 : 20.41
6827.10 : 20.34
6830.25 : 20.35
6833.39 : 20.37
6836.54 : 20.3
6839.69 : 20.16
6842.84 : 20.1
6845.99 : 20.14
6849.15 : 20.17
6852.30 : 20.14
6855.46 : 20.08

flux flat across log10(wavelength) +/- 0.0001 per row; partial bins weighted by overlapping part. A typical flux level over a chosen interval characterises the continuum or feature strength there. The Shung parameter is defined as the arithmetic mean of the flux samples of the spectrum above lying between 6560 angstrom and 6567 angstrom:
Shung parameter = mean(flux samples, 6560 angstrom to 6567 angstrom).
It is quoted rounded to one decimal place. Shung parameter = 19.5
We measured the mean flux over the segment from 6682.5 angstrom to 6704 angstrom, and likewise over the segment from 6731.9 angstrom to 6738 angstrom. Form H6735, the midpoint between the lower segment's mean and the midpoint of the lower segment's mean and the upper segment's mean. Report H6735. 20.6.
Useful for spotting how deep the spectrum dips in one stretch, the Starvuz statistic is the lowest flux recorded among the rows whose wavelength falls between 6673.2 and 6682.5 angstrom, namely 20.47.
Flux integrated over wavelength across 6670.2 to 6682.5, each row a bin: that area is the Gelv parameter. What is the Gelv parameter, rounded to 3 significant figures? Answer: 253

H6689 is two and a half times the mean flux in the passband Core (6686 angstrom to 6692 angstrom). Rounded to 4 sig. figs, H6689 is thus 51.85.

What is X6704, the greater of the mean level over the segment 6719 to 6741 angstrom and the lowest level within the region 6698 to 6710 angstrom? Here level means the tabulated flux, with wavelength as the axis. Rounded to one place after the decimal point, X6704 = 20.6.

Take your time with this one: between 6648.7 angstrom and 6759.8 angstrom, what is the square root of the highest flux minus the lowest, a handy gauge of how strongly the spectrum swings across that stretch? 0.77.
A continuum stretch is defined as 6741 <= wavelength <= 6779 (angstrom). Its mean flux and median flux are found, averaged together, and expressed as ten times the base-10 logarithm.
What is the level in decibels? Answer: 13.1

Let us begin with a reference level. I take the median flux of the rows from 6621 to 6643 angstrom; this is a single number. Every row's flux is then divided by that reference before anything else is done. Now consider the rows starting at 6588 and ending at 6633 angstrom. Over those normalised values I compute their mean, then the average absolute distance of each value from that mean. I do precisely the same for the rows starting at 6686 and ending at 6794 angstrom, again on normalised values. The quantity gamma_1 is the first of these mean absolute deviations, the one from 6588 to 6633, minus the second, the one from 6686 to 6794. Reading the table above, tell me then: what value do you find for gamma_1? 0.0026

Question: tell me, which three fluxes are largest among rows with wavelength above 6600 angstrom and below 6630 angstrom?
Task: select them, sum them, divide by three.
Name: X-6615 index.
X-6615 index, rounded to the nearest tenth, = 20.9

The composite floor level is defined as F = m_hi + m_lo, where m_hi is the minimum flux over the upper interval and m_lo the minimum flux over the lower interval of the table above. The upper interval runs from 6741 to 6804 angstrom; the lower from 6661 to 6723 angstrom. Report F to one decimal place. 40.5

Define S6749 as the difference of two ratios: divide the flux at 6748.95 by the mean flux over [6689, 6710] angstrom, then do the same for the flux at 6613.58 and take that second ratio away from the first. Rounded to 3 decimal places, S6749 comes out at -0.025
